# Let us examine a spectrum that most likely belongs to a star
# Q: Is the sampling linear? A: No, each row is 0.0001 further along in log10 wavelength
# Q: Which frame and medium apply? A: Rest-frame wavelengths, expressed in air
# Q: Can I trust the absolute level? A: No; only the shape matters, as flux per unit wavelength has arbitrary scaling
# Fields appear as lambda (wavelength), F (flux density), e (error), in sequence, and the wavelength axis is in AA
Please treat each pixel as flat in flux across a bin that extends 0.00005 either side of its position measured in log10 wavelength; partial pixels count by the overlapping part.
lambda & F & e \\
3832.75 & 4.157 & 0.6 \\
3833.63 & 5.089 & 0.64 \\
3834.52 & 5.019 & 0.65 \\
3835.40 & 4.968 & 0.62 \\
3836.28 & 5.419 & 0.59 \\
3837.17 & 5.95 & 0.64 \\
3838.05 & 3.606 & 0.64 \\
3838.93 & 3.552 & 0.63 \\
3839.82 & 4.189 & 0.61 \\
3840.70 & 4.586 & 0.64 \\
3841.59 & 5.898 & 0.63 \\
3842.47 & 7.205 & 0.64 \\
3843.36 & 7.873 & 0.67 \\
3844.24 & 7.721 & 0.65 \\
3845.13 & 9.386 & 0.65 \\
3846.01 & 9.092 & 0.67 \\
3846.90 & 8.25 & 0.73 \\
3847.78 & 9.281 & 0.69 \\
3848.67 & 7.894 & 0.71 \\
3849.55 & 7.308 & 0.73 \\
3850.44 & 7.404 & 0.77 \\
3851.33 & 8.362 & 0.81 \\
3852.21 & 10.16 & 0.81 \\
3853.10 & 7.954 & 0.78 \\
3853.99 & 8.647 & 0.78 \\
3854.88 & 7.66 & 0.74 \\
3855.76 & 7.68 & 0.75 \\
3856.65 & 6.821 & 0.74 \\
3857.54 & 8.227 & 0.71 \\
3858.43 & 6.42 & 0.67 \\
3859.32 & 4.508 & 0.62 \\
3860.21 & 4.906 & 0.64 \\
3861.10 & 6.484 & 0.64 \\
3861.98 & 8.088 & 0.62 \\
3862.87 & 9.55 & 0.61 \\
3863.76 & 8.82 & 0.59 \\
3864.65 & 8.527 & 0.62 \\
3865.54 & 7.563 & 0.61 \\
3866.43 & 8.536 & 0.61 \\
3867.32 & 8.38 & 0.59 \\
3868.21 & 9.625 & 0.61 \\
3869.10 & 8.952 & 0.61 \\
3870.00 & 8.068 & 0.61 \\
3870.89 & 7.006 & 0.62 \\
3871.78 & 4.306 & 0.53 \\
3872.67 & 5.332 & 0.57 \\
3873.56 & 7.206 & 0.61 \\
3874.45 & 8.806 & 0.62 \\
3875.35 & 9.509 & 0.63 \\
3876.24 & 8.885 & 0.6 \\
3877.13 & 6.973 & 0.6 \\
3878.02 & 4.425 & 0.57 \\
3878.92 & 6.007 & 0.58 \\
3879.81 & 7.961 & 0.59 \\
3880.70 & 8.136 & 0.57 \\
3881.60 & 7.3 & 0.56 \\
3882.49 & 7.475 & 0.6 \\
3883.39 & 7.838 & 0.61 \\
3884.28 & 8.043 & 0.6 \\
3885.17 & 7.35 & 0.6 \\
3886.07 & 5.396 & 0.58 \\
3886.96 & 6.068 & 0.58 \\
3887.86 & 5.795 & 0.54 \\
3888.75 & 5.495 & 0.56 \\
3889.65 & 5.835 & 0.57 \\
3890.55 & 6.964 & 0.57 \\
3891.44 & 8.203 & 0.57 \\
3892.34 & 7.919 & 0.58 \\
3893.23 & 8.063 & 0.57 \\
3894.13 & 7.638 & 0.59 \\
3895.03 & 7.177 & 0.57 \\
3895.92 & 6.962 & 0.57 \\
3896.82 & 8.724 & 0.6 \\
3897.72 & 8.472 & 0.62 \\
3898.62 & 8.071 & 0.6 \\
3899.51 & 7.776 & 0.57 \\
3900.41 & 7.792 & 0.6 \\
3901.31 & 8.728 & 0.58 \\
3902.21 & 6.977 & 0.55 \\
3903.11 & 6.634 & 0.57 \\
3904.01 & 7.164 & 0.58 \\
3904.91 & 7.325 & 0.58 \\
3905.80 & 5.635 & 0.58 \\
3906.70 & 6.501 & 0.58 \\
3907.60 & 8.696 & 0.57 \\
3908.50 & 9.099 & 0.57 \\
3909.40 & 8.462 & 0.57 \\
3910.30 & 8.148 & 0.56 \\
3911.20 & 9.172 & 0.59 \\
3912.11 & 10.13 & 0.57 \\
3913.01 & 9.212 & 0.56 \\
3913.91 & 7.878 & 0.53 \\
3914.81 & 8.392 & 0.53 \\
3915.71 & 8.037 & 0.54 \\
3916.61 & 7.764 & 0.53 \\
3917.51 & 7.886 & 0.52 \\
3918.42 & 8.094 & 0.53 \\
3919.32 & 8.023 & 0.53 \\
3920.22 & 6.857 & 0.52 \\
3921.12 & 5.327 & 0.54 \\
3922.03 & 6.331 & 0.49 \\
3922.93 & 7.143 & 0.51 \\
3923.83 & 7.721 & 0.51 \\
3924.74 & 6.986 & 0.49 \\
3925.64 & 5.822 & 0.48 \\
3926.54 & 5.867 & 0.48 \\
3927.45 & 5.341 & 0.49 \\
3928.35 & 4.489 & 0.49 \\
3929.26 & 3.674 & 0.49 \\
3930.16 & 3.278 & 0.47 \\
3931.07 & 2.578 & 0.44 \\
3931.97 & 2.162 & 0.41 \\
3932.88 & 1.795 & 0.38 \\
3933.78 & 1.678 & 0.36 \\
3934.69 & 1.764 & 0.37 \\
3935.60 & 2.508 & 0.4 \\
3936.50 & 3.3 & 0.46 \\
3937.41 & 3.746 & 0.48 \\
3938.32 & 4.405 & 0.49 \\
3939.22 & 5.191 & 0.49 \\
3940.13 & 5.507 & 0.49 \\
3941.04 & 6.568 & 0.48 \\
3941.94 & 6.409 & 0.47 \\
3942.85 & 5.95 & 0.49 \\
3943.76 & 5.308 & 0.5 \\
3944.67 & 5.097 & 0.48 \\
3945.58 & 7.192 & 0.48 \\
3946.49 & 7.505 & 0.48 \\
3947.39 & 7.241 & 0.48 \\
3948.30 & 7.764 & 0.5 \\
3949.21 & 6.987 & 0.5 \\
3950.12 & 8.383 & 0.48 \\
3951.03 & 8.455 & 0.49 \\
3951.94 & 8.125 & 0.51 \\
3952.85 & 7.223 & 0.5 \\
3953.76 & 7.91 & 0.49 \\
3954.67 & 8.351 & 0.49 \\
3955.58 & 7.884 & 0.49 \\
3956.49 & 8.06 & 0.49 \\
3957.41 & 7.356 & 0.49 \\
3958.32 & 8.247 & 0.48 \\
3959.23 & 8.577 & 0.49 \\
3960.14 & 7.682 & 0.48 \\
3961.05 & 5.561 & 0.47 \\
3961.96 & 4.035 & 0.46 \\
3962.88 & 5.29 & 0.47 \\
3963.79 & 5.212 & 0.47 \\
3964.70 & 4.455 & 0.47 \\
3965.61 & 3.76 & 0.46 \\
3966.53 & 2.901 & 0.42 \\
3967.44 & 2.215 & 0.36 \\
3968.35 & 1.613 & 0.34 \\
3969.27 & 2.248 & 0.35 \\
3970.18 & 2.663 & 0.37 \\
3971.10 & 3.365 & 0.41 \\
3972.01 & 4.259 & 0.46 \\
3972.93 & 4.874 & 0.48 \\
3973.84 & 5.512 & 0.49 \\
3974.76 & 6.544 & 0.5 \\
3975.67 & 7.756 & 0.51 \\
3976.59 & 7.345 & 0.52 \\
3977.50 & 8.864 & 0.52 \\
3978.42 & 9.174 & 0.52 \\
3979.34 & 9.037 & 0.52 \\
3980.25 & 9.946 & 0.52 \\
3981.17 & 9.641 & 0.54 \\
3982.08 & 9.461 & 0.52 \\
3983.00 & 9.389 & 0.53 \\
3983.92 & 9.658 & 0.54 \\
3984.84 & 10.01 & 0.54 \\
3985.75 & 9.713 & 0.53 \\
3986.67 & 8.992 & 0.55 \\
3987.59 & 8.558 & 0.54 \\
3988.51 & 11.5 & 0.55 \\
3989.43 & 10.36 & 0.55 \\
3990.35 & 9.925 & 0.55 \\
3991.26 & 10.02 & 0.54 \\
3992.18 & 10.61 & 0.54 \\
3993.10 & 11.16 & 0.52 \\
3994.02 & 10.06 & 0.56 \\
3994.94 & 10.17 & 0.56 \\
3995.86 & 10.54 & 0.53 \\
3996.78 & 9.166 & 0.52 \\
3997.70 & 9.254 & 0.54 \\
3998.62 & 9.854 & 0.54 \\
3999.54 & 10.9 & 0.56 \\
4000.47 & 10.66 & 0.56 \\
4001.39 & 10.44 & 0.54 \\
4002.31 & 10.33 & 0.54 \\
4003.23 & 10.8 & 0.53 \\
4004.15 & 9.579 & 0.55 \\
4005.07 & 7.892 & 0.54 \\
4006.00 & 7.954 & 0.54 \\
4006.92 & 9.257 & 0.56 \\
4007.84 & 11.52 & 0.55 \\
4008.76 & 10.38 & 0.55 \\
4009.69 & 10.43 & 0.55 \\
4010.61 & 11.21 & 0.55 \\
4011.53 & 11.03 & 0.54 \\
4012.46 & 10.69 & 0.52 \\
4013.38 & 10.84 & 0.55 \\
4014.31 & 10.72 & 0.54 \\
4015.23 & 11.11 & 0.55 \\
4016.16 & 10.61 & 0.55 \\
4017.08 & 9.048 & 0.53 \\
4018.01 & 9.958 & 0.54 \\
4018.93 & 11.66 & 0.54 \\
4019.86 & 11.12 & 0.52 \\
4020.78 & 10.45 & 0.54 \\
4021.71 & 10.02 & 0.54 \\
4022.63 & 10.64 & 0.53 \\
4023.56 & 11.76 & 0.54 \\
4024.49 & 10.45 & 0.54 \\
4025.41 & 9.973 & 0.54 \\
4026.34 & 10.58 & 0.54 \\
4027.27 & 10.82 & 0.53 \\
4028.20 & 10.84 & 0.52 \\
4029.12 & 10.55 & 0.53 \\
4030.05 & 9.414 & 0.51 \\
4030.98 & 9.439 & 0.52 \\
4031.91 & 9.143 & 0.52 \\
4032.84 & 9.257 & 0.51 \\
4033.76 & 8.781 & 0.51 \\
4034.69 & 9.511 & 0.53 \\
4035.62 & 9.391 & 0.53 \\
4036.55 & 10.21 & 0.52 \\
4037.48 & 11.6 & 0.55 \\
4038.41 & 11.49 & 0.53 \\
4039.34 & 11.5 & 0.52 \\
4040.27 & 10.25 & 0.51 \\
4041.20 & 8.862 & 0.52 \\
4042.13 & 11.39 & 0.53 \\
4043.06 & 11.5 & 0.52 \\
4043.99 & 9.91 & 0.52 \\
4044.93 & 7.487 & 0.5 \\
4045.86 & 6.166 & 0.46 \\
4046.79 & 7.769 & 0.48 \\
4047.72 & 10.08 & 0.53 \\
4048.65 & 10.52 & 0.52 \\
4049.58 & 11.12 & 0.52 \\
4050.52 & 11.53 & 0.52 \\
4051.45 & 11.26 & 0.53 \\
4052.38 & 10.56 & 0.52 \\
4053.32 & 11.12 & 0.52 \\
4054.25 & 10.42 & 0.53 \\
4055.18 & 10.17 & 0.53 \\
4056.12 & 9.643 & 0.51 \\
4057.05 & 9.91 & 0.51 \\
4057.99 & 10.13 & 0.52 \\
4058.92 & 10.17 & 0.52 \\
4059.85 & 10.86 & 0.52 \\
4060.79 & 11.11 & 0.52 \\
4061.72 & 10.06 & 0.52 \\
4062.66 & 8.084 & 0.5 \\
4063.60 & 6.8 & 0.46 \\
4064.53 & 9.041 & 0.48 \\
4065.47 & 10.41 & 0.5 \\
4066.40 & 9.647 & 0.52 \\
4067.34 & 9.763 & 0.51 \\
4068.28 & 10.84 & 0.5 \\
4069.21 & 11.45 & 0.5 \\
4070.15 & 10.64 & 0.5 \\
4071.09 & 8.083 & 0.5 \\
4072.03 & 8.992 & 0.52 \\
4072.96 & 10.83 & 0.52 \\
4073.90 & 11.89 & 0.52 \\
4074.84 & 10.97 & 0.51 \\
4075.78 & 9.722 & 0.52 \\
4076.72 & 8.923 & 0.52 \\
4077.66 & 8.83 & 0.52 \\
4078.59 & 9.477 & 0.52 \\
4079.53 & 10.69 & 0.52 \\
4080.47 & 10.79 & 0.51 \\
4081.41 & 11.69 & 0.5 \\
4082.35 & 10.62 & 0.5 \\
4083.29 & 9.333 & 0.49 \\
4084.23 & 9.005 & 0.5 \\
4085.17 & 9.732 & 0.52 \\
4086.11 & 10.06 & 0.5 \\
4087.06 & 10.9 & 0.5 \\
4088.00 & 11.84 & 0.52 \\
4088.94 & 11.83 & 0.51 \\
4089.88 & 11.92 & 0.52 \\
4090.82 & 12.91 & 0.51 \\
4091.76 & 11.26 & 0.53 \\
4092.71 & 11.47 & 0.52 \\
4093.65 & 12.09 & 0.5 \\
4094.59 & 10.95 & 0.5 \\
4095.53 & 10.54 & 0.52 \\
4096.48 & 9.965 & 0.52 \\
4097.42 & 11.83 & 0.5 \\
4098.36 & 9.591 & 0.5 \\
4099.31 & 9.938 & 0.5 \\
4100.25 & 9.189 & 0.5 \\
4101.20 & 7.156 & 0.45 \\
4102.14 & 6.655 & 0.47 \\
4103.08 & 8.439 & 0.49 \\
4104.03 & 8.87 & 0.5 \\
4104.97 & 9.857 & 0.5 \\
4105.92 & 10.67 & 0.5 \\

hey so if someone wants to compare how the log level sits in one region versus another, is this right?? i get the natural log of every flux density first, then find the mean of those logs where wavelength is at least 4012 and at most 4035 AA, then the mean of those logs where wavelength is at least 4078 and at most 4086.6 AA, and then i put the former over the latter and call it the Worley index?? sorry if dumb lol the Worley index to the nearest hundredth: 1.01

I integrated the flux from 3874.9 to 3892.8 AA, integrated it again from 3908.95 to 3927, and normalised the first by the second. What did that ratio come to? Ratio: 0.92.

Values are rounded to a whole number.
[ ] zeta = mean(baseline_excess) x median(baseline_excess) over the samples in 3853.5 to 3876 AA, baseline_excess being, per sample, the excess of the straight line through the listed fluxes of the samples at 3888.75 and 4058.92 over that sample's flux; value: 9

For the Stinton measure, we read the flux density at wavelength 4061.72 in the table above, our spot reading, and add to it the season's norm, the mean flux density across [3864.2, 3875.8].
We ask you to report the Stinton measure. 17.9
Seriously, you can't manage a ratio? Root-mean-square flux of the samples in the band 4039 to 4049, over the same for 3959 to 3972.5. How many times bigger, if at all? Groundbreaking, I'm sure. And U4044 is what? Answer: 2.1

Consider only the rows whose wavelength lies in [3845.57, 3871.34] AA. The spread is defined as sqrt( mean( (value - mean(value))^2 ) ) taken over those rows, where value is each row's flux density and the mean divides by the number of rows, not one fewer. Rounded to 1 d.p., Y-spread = 1.3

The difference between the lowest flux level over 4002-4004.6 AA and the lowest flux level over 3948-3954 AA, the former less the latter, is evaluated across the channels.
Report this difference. 2.6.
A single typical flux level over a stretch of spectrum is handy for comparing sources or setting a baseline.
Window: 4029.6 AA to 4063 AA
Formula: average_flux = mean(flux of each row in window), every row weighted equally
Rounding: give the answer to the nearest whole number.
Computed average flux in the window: 10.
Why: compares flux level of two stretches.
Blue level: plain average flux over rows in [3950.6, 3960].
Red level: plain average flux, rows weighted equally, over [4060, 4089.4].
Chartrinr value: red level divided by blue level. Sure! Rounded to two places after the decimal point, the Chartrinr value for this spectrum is 1.26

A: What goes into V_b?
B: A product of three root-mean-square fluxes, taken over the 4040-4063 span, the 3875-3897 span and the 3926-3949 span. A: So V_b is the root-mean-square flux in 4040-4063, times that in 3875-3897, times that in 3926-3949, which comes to 370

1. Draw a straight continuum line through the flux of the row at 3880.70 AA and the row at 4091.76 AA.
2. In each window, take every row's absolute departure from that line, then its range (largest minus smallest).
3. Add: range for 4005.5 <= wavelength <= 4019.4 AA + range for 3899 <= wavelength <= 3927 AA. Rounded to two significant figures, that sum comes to 5.1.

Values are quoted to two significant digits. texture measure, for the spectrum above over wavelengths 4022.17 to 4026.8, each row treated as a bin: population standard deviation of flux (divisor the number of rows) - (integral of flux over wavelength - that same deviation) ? -48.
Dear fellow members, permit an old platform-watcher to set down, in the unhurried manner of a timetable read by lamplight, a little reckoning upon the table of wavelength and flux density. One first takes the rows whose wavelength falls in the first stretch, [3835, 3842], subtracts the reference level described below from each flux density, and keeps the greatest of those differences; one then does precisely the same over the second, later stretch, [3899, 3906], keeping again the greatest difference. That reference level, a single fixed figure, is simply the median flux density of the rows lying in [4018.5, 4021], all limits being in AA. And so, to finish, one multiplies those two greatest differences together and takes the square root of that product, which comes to 3.5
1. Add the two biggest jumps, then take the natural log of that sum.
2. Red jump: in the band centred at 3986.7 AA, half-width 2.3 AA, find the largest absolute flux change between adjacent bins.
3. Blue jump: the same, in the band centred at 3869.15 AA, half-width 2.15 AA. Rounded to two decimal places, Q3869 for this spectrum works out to 1.43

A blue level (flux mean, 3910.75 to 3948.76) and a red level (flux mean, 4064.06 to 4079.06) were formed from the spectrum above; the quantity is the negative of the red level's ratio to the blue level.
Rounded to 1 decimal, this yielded -1.7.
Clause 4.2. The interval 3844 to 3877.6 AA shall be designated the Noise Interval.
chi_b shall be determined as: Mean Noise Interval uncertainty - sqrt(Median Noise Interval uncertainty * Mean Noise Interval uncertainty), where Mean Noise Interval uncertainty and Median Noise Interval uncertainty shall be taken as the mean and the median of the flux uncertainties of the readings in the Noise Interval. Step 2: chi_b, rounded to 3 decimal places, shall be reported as 0.014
